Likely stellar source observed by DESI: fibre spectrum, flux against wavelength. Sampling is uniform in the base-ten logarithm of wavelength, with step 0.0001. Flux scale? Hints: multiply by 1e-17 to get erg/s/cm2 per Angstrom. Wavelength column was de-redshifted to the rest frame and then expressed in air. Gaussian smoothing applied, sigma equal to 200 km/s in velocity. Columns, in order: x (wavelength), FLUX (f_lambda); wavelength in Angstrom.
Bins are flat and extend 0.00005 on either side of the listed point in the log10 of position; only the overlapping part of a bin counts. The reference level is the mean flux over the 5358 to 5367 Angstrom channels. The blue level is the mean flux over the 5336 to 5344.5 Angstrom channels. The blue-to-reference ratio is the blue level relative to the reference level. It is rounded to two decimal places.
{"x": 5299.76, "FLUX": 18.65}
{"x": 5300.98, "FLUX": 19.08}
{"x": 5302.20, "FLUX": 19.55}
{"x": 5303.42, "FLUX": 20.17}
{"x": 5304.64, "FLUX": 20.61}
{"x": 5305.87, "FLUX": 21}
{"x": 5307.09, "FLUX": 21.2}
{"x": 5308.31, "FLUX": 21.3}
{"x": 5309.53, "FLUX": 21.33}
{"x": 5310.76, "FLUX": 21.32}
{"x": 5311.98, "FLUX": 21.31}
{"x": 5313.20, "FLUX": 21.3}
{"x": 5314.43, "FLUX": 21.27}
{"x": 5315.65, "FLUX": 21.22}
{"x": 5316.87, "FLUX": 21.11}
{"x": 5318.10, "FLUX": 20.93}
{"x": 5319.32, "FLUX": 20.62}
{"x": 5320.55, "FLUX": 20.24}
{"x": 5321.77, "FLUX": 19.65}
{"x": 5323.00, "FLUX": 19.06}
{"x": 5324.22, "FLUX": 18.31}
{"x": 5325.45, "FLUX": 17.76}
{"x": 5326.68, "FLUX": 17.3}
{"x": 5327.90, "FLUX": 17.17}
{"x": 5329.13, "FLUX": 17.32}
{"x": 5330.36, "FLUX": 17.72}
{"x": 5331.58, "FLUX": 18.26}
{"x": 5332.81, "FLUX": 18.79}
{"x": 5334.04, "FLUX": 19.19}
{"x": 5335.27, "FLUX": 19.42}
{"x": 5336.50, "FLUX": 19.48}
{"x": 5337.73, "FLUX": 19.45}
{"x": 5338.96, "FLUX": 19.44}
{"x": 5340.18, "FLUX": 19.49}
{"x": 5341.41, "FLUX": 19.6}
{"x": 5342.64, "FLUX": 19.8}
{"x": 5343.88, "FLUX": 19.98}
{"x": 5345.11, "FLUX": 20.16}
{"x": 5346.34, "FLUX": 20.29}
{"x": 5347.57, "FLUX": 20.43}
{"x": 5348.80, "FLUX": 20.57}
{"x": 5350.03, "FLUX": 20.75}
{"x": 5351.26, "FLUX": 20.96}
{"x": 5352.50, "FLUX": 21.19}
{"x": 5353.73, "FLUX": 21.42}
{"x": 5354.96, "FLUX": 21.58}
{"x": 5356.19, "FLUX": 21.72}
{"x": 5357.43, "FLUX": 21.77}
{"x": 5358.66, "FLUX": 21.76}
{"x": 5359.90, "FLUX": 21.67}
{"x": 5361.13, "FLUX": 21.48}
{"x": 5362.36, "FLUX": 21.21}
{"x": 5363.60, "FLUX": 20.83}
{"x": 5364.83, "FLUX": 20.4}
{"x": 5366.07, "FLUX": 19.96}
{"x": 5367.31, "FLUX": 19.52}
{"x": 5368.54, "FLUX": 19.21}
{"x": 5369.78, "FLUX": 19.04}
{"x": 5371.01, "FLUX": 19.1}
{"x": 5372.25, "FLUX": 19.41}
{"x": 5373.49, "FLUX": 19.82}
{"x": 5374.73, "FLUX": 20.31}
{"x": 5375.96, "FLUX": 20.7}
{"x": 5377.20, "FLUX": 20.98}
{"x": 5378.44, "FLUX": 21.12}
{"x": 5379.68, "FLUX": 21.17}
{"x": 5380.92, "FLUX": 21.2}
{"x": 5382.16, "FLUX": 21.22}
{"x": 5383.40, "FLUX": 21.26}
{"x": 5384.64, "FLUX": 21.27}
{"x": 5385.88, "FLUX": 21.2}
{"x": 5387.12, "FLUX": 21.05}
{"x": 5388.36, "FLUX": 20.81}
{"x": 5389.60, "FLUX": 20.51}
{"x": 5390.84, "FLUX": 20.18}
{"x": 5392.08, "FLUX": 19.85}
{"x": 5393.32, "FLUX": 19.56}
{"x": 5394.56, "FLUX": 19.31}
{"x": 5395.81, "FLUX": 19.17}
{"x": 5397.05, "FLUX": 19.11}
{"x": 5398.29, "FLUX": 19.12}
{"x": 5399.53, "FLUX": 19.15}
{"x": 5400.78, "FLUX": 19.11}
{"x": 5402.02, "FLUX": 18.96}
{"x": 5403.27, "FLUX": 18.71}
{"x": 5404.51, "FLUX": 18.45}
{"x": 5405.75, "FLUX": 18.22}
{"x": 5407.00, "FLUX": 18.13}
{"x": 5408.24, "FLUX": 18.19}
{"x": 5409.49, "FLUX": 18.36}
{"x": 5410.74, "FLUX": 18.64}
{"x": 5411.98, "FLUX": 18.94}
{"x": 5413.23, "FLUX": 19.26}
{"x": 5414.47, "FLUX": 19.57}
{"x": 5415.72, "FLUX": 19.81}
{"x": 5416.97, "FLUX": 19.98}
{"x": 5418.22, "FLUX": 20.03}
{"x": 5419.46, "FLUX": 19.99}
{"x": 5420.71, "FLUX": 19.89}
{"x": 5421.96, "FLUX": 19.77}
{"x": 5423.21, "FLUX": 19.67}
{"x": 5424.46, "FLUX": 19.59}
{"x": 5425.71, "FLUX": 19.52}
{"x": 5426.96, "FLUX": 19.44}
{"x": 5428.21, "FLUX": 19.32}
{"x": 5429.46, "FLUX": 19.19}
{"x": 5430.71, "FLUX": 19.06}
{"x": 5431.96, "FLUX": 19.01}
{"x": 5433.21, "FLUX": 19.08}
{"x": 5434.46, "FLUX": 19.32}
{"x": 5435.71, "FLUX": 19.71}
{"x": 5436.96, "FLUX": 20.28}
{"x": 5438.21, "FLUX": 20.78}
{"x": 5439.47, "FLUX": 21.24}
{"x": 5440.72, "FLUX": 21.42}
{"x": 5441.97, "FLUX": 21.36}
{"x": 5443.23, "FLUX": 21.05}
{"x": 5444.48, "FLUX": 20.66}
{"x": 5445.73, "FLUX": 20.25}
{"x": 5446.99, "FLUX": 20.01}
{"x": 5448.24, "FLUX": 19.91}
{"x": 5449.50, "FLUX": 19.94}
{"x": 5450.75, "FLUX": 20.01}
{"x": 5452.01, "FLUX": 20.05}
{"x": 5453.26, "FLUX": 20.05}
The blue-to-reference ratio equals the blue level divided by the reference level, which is 0.93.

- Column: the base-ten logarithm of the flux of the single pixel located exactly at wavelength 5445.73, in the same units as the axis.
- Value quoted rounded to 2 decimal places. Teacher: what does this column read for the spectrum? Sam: 1.31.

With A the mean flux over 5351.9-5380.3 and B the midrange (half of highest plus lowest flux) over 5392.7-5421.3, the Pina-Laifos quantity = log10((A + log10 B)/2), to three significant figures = 1.04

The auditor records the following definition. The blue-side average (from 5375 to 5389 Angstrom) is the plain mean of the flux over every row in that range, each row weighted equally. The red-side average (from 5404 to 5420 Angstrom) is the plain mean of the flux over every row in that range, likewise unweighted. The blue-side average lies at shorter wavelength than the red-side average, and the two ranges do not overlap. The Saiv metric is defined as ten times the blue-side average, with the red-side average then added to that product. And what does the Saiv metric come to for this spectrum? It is 230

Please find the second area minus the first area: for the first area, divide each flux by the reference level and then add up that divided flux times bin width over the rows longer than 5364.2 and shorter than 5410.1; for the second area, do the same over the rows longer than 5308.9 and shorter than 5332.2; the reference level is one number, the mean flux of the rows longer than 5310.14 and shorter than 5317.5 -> -21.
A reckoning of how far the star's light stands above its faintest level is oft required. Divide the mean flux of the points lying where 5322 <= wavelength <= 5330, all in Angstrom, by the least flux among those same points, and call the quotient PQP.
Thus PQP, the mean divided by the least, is 1.04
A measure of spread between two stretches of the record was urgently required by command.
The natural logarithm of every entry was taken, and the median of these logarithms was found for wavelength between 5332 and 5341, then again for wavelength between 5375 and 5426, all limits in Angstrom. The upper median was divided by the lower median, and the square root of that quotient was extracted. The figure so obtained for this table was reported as 1.00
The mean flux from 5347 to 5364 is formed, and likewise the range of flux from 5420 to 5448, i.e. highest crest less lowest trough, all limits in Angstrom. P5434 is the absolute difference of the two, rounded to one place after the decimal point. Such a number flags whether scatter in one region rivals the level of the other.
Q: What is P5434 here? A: 18.8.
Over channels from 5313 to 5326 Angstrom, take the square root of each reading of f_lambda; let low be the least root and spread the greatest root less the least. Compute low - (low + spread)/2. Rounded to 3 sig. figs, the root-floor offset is 1.91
